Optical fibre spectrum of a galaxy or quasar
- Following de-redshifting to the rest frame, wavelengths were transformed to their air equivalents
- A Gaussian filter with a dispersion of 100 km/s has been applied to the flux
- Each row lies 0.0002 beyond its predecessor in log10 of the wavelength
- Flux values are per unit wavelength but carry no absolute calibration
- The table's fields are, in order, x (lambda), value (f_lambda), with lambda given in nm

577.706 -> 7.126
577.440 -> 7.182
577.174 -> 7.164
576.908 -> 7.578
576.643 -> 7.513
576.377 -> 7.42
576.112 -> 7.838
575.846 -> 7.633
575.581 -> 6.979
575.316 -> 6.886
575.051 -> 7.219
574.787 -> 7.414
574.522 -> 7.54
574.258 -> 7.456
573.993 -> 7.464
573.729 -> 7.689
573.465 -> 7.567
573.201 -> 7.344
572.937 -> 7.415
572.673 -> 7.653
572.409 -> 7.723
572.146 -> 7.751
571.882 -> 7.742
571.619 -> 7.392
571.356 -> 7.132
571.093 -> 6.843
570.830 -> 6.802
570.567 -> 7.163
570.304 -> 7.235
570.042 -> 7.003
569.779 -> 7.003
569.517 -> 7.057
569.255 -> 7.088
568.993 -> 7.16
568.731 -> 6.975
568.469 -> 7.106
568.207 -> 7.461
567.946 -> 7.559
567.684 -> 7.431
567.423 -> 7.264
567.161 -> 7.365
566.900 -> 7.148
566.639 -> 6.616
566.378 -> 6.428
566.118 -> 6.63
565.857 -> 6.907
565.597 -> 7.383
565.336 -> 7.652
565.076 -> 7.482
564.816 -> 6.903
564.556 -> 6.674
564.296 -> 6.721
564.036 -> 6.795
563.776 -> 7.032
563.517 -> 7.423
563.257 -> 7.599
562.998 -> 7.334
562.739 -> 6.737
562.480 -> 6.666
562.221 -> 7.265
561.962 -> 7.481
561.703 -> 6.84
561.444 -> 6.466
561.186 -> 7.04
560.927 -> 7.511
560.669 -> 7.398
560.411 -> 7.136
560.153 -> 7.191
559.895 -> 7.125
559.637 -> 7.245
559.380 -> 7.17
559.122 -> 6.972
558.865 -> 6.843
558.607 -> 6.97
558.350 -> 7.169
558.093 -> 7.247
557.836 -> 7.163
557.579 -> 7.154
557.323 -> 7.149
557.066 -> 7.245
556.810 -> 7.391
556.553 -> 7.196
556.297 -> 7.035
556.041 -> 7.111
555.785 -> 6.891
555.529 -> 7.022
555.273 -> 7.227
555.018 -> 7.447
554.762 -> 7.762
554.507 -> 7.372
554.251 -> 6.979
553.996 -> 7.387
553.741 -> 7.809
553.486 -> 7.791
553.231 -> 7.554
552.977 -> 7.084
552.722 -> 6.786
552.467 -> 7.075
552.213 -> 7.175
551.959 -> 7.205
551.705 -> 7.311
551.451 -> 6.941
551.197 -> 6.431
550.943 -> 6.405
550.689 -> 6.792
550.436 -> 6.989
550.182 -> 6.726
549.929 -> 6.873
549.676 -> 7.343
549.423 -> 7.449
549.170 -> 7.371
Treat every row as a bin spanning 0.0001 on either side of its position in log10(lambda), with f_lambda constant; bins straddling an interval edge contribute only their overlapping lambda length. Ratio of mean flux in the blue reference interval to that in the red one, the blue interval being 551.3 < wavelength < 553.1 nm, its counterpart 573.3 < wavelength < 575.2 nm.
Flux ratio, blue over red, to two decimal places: 0.95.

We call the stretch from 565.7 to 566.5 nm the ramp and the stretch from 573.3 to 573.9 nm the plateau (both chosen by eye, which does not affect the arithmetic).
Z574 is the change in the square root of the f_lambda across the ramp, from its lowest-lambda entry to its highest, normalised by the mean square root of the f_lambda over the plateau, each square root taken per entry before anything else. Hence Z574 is -0.03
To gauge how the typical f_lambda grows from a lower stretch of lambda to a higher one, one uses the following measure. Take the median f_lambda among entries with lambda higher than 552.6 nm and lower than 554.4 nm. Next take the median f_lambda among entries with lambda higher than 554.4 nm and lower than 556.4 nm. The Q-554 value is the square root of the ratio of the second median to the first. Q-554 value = 0.99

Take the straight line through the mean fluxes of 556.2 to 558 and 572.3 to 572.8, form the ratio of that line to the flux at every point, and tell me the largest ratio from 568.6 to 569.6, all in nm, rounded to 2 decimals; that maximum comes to 1.08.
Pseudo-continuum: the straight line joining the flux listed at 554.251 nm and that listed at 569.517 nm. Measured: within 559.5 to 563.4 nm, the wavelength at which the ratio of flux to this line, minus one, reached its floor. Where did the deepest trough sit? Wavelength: 561.444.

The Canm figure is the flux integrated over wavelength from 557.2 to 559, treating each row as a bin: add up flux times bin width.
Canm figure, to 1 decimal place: 12.8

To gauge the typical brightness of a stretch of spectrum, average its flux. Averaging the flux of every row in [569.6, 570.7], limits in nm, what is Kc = 7.10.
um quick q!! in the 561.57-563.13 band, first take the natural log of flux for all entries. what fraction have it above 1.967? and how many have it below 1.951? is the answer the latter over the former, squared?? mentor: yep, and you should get 36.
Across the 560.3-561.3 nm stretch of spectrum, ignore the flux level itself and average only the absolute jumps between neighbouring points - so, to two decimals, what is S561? 0.28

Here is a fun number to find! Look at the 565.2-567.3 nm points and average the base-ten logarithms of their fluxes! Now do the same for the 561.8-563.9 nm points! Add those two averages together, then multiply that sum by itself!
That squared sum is 2.90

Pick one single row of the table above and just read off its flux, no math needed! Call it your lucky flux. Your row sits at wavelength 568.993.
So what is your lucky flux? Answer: 7.16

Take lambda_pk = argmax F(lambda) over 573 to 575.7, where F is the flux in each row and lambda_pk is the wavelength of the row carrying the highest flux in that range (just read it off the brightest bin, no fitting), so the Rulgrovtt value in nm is 573.729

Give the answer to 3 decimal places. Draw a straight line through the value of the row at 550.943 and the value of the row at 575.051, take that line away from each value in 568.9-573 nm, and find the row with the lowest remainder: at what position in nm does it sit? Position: 570.830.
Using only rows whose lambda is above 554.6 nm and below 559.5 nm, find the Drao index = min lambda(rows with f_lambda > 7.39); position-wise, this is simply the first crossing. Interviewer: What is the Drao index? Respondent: 554.762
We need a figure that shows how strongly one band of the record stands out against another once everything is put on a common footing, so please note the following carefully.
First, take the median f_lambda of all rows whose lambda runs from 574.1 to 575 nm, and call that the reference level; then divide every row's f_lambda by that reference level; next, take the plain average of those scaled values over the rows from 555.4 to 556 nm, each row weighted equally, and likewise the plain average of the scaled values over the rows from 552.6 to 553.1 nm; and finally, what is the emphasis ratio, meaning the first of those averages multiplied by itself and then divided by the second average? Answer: 0.94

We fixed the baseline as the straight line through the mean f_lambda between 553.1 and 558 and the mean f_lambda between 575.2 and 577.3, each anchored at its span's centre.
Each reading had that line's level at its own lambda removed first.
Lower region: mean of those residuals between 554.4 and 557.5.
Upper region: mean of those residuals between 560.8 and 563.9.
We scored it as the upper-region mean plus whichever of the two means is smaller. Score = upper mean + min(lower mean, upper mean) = -0.42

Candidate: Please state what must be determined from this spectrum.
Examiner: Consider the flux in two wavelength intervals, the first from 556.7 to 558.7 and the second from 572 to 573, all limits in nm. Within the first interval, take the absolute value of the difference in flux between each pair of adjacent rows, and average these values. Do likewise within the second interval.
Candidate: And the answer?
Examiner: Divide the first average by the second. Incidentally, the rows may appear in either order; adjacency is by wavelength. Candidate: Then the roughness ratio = 0.79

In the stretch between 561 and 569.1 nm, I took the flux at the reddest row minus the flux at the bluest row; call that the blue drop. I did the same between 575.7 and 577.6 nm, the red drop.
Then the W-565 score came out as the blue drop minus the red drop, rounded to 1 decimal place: 0.6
